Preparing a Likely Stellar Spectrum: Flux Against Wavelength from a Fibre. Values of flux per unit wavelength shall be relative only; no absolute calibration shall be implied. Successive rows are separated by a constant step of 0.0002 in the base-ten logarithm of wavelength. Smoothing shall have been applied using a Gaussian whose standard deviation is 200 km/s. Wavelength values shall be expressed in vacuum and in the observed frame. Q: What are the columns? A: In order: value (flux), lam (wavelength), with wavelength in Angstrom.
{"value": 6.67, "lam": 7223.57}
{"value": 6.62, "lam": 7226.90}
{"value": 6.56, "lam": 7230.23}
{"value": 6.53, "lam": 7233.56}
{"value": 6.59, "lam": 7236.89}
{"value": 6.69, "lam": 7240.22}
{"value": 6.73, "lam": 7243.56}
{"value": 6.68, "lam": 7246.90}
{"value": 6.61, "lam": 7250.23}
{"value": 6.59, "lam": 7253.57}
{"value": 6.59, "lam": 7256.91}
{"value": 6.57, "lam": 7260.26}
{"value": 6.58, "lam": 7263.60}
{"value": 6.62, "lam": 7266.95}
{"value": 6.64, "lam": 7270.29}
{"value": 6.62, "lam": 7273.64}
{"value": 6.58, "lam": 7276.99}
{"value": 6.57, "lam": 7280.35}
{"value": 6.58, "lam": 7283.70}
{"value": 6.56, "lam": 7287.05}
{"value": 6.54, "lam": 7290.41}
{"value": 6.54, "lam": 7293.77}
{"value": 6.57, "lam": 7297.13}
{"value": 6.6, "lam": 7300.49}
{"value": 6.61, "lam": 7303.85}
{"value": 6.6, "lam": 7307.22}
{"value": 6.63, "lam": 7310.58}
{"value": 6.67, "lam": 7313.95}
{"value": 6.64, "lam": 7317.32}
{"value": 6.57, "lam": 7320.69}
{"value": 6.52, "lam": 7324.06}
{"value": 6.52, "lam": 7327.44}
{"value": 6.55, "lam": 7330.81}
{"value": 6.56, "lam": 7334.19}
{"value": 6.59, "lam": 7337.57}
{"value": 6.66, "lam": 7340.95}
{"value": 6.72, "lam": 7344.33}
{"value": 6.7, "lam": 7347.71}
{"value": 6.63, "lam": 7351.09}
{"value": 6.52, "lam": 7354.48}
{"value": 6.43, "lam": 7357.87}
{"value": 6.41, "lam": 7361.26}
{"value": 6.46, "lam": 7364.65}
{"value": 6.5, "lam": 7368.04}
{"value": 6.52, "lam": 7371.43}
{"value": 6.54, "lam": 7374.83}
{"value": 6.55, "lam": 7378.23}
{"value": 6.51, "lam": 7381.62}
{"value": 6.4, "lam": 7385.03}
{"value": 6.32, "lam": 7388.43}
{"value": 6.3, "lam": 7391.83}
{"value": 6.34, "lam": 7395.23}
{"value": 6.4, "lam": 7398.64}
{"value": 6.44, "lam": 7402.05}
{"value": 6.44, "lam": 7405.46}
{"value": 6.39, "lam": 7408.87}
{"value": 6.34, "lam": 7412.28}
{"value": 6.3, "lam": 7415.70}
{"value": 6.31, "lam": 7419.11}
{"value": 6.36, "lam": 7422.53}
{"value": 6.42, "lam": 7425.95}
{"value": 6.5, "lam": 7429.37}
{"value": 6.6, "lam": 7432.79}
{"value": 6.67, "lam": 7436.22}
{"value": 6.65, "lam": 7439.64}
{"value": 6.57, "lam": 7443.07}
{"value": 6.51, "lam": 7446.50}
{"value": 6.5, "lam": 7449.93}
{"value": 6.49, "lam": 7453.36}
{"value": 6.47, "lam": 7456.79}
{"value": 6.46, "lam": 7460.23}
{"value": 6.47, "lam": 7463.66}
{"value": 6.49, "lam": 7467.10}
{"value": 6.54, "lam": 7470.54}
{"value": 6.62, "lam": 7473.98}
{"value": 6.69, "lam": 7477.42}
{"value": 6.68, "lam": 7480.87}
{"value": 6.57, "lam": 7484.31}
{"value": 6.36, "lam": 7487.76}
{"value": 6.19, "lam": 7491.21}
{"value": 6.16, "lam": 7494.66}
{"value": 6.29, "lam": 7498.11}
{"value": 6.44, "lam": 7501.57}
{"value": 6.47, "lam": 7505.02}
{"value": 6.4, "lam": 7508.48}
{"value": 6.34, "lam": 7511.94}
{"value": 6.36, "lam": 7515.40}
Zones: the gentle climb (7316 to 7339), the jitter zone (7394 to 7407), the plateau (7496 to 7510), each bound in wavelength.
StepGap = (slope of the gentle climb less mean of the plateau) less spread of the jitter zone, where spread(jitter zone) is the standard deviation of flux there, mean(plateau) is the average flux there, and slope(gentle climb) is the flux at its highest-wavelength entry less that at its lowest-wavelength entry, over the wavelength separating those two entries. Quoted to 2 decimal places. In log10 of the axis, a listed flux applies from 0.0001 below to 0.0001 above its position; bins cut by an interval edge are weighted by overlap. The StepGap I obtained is -6.44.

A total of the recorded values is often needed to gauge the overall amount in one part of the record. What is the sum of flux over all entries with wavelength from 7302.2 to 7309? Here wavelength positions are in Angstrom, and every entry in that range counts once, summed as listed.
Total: 13.2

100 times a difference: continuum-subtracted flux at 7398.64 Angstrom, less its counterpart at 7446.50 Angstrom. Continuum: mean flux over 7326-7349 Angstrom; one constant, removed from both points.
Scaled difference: -11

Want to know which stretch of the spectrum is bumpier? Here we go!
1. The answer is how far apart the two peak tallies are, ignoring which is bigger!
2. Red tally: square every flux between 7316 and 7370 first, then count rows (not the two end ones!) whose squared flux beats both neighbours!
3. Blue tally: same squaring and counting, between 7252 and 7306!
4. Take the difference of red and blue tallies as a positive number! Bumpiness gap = 1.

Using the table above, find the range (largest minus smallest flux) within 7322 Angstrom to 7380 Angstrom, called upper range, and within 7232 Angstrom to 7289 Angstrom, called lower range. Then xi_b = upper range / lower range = 1.55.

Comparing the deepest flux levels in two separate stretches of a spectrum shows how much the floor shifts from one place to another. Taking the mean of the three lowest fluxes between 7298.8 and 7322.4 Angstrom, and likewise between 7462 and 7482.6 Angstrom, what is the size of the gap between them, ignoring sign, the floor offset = 0.090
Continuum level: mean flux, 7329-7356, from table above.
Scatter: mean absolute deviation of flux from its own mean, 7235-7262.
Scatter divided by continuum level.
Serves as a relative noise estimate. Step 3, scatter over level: 0.0078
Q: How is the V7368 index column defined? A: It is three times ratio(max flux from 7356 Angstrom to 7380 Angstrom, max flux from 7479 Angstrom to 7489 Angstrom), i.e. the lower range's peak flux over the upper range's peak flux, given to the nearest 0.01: 2.94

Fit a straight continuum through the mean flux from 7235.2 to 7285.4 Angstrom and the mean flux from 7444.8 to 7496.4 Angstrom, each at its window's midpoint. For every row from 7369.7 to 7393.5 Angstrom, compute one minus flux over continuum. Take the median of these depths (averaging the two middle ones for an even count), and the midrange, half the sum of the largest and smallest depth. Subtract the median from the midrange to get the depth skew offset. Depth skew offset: 0.013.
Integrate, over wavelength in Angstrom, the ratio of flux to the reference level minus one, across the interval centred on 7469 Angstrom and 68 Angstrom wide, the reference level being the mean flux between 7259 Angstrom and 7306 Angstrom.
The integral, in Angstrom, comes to -1.0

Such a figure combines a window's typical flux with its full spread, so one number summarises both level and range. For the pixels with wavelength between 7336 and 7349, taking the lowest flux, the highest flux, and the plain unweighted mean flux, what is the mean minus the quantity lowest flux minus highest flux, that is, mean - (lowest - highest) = 6.80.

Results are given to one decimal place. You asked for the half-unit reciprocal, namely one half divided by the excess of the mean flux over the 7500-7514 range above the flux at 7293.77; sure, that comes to -3.9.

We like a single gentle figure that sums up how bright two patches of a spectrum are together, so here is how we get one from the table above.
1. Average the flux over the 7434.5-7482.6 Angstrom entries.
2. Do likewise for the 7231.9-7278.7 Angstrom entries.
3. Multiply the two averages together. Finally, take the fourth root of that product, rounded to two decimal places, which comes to 2.57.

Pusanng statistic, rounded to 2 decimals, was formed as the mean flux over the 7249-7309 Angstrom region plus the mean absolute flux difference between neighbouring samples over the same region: 6.61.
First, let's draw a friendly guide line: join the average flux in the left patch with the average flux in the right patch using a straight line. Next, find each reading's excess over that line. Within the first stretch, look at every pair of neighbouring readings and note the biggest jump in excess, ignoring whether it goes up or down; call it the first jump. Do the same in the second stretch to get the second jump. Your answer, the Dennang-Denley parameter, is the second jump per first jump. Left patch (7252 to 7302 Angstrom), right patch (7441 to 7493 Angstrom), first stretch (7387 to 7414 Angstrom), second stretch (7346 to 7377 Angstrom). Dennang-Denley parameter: 1.8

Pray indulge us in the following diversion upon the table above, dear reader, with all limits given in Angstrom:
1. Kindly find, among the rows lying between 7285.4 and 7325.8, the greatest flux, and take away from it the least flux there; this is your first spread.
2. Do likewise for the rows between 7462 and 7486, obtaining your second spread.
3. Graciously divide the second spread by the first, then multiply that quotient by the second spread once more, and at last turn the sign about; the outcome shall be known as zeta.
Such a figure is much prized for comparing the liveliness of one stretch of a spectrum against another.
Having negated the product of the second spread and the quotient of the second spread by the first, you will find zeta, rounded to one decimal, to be -0.3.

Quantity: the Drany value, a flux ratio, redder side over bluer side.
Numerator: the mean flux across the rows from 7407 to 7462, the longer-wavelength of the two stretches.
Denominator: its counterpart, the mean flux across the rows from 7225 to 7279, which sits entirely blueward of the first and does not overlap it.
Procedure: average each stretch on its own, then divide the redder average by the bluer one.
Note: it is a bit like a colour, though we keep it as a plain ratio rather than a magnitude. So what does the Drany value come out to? 0.98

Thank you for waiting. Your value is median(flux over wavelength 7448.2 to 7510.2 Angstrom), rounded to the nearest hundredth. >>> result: 6.47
